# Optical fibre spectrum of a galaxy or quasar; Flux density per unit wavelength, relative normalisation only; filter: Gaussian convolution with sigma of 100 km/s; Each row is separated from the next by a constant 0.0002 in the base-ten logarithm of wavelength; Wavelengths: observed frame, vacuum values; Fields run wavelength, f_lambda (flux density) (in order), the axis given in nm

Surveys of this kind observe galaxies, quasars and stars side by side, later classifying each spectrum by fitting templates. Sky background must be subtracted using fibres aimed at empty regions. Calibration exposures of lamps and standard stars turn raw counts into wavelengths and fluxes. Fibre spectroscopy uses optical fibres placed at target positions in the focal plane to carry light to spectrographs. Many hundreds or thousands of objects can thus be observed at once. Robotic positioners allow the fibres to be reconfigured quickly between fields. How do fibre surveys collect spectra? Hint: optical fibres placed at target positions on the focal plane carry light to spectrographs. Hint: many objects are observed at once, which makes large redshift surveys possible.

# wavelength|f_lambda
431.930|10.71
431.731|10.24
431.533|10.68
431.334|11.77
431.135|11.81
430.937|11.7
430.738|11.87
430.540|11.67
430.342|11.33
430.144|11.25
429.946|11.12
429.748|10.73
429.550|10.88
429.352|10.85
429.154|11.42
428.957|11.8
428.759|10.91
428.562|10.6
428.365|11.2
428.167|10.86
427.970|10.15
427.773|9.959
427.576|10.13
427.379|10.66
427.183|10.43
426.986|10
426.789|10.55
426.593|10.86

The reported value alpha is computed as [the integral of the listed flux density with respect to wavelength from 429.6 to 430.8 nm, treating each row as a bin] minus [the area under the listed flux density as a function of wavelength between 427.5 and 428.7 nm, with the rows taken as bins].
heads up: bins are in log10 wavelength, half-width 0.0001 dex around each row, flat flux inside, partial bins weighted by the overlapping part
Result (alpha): 1.0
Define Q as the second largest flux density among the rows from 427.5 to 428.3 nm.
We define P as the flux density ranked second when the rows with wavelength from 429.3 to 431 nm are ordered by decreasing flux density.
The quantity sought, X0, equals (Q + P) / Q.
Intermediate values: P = 11.7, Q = 10.15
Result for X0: 2.15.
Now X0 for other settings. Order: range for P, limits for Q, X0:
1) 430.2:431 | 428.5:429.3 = 2.02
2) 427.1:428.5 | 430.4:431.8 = 1.92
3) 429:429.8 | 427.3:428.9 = 2.00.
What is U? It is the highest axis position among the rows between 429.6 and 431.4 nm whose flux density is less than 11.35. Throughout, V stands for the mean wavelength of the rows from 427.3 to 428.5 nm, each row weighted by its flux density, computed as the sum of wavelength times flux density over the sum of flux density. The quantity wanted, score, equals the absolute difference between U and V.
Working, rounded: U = 430.342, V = 427.88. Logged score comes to 2.46 nm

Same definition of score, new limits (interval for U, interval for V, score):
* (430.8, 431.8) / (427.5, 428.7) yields 3.65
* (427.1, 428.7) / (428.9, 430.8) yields 1.29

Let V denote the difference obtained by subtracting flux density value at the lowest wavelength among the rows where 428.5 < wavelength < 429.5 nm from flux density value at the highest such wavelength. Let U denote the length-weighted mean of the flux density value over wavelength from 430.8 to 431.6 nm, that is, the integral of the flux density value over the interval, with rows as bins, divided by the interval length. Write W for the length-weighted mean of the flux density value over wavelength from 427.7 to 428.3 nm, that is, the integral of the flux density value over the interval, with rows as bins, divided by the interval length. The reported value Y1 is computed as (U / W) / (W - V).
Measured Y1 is 0.110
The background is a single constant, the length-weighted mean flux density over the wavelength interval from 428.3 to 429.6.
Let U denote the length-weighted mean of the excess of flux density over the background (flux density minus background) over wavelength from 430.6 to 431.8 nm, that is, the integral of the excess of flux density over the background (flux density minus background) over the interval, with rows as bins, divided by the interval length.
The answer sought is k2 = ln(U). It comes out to -1.27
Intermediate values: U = 0.28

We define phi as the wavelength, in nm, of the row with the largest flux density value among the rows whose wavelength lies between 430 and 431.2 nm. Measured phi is 430.738 nm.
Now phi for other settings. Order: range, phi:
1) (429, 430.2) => 429.154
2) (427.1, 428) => 427.379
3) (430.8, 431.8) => 431.135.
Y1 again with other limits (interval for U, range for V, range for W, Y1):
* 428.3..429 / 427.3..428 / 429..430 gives 0.087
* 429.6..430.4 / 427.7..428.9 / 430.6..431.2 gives 0.087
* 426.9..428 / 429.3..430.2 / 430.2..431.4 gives 0.078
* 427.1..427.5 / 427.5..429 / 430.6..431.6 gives 0.092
